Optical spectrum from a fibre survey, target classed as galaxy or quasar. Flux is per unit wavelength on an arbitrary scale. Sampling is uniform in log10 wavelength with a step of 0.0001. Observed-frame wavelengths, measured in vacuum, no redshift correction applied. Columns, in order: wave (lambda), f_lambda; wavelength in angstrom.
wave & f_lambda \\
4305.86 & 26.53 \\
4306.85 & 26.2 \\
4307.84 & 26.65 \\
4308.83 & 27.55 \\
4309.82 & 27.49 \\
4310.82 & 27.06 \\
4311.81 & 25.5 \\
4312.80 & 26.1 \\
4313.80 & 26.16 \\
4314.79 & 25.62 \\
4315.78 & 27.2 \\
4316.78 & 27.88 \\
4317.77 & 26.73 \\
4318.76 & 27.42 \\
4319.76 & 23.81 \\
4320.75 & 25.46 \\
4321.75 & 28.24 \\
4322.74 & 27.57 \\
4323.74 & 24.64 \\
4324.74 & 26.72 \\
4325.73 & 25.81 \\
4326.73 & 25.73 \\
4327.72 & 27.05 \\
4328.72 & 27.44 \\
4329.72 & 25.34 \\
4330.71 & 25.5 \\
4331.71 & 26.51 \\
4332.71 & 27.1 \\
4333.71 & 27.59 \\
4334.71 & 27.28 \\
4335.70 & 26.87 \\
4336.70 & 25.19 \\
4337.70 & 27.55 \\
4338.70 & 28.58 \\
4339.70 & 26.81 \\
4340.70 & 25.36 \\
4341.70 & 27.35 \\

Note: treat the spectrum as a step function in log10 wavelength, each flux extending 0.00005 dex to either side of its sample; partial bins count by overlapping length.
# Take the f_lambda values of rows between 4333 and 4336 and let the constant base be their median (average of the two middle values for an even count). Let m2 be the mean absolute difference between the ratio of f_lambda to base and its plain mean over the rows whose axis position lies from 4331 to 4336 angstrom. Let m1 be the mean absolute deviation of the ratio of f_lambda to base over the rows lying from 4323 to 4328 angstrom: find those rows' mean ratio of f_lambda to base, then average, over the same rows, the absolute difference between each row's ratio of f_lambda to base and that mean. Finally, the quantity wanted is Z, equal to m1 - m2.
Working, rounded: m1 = 0.0262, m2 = 0.011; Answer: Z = 0.015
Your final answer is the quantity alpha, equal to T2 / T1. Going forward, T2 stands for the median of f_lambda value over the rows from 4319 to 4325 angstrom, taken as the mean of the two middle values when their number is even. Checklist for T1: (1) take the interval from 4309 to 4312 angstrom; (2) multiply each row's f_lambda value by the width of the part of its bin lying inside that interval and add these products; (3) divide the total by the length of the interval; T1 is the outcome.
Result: 0.97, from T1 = 26.9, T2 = 26.1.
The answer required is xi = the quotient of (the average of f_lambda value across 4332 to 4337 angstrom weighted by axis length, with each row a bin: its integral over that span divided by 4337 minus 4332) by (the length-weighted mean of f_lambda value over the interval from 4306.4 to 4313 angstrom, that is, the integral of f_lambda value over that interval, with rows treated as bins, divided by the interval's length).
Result 1.006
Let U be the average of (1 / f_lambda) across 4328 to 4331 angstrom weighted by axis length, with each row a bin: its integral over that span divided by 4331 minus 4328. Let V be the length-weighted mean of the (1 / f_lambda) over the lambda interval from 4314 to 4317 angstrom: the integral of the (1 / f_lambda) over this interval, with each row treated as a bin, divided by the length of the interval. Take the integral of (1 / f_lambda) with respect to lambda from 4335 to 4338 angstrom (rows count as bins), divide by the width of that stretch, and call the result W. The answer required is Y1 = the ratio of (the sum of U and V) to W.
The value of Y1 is 2.00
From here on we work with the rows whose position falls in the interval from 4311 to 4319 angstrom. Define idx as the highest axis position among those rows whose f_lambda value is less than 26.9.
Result 4317.77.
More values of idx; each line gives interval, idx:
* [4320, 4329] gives 4326.73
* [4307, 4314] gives 4313.80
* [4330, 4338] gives 4336.70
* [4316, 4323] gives 4320.75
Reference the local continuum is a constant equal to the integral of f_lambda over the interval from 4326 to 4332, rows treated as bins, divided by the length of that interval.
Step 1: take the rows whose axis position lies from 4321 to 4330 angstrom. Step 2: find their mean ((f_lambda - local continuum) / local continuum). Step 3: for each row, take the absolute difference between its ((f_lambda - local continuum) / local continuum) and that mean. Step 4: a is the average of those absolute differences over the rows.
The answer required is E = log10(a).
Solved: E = -1.42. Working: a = 0.038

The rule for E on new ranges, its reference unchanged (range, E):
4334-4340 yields -1.54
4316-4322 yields -1.30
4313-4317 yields -1.50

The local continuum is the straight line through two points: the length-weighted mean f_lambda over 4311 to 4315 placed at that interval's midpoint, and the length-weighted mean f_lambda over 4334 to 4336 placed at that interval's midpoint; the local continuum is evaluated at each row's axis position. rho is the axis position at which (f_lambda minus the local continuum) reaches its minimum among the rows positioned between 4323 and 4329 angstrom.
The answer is 4323.74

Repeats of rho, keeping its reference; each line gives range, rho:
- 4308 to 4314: 4311.81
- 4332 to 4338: 4336.70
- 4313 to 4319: 4314.79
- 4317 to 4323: 4319.76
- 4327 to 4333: 4329.72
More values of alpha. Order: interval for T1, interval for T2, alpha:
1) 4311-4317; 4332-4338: 1.03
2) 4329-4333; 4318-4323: 1.05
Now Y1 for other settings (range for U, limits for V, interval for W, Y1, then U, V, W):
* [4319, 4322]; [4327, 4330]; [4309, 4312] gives 2.06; 0.0389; 0.0376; 0.0372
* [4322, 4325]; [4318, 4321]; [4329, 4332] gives 1.99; 0.0379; 0.0391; 0.0387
